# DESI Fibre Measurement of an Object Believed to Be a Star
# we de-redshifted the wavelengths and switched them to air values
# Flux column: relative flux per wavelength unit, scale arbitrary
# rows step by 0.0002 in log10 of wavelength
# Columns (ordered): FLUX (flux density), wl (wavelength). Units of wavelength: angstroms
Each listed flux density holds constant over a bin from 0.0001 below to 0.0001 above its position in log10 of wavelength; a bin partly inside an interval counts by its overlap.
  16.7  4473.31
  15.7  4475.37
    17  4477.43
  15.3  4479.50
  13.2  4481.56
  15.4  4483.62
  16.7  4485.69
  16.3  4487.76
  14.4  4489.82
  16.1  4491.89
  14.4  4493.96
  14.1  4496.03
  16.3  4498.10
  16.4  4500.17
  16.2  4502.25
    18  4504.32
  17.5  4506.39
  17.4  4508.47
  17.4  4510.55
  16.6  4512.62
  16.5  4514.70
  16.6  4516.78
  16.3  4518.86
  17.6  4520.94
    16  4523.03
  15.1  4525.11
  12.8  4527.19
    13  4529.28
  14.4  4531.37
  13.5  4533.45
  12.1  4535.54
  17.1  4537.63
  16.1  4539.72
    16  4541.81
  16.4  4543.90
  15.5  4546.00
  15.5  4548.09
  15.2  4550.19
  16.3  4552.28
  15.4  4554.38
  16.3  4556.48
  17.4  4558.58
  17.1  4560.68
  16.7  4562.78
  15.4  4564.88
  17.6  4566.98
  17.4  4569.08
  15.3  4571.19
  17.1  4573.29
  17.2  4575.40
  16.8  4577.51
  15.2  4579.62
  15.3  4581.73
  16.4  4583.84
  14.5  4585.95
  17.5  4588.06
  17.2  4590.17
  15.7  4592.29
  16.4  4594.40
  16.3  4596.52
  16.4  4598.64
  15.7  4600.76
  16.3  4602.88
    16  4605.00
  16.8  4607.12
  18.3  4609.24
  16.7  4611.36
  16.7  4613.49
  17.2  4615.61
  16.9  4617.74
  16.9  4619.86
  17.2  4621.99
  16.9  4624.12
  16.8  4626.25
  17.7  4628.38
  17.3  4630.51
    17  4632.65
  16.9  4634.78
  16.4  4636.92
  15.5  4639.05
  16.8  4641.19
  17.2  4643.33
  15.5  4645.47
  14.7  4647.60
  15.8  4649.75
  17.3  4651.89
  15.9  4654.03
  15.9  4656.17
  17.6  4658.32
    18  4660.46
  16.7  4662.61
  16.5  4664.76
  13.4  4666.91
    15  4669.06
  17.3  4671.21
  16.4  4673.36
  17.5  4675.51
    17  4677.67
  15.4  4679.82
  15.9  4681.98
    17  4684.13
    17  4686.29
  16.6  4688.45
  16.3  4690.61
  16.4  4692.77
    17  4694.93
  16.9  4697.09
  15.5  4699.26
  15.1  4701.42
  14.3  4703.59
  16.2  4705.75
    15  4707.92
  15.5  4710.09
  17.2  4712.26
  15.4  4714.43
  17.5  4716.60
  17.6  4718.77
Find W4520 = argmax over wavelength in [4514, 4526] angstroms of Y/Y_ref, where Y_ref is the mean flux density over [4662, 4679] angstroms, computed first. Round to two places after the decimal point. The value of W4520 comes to 4520.94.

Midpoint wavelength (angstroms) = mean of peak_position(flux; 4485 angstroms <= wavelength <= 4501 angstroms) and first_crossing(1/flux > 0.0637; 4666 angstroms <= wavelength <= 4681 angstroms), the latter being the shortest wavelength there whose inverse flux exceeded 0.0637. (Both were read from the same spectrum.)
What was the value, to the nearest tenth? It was 4576.3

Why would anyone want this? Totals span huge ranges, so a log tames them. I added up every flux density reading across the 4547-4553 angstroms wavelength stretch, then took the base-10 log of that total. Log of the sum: 1.67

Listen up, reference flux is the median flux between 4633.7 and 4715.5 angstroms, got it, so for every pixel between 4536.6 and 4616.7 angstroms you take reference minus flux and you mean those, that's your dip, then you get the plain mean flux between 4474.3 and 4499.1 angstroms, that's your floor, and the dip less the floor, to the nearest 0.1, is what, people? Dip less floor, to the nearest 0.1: -15.4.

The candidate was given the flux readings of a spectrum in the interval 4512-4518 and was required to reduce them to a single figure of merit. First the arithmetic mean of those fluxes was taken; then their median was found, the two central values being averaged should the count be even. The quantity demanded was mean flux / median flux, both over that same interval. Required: 1.00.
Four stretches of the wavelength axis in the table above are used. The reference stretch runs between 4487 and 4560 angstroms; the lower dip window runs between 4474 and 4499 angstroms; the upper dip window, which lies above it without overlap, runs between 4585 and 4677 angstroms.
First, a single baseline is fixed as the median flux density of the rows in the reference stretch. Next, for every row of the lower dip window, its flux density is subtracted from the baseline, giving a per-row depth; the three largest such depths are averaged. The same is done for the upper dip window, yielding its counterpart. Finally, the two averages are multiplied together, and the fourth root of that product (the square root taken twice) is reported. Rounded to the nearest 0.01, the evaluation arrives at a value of 1.46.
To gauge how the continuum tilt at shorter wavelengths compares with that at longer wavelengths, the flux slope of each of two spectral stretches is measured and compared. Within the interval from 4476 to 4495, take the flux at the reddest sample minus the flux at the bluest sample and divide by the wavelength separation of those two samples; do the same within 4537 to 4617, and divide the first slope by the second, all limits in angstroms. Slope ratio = -123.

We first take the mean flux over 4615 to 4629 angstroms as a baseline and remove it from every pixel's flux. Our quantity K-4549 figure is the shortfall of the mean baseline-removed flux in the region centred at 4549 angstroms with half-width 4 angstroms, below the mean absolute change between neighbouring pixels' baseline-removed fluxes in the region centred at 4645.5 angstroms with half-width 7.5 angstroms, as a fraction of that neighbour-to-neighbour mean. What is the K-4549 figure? 2.3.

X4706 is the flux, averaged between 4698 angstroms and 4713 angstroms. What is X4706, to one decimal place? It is 15.5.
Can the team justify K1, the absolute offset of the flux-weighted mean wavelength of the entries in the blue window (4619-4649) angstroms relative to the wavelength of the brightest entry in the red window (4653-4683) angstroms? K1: 27.0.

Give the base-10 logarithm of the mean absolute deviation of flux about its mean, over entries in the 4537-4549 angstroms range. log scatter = -0.36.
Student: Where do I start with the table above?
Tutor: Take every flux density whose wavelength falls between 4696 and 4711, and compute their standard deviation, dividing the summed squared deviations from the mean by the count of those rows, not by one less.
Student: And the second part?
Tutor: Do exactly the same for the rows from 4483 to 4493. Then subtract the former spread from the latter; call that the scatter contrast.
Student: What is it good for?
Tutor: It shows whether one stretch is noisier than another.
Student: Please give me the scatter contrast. 0.0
